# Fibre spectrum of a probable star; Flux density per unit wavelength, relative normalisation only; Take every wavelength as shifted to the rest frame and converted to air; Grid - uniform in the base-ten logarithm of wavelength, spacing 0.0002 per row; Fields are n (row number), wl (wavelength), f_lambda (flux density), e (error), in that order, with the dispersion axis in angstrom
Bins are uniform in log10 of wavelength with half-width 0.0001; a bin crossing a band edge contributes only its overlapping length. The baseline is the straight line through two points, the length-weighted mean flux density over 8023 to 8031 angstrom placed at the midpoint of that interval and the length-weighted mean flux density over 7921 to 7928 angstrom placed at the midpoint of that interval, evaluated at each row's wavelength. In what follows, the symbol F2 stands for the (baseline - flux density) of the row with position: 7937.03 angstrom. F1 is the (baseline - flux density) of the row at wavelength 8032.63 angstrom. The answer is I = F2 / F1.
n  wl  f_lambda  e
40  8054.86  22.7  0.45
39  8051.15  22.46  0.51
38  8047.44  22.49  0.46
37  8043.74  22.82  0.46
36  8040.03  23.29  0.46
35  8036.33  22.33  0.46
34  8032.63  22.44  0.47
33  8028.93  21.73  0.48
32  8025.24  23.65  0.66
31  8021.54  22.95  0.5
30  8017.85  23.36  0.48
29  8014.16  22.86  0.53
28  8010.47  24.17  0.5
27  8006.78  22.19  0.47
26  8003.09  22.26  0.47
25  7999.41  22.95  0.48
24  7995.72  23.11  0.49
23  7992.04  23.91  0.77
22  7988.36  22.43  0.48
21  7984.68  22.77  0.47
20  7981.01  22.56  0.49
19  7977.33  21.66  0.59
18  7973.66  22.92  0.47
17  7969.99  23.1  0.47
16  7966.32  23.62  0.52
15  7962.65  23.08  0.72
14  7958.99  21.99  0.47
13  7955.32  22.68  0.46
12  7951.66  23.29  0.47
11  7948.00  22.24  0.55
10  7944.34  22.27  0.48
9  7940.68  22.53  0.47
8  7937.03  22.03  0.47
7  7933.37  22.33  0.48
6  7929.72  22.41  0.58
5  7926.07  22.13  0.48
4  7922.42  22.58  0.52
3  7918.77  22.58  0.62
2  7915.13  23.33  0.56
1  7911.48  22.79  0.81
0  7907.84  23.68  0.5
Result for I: 1.3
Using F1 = 0.3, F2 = 0.4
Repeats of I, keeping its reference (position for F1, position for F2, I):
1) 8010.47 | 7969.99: 0.4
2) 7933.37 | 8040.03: -12.6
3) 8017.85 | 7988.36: -0.2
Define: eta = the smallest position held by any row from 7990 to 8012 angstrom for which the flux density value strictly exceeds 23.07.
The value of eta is 7992.04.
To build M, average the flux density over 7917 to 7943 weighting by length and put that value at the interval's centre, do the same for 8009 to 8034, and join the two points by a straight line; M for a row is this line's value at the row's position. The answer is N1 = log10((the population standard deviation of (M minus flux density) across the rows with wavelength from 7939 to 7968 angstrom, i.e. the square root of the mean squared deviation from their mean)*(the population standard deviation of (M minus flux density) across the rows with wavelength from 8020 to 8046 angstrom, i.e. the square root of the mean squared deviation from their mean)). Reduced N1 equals -0.52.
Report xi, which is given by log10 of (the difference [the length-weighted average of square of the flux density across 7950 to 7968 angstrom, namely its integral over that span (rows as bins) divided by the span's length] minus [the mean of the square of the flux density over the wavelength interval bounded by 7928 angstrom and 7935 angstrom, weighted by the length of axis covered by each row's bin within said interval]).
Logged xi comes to 1.40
